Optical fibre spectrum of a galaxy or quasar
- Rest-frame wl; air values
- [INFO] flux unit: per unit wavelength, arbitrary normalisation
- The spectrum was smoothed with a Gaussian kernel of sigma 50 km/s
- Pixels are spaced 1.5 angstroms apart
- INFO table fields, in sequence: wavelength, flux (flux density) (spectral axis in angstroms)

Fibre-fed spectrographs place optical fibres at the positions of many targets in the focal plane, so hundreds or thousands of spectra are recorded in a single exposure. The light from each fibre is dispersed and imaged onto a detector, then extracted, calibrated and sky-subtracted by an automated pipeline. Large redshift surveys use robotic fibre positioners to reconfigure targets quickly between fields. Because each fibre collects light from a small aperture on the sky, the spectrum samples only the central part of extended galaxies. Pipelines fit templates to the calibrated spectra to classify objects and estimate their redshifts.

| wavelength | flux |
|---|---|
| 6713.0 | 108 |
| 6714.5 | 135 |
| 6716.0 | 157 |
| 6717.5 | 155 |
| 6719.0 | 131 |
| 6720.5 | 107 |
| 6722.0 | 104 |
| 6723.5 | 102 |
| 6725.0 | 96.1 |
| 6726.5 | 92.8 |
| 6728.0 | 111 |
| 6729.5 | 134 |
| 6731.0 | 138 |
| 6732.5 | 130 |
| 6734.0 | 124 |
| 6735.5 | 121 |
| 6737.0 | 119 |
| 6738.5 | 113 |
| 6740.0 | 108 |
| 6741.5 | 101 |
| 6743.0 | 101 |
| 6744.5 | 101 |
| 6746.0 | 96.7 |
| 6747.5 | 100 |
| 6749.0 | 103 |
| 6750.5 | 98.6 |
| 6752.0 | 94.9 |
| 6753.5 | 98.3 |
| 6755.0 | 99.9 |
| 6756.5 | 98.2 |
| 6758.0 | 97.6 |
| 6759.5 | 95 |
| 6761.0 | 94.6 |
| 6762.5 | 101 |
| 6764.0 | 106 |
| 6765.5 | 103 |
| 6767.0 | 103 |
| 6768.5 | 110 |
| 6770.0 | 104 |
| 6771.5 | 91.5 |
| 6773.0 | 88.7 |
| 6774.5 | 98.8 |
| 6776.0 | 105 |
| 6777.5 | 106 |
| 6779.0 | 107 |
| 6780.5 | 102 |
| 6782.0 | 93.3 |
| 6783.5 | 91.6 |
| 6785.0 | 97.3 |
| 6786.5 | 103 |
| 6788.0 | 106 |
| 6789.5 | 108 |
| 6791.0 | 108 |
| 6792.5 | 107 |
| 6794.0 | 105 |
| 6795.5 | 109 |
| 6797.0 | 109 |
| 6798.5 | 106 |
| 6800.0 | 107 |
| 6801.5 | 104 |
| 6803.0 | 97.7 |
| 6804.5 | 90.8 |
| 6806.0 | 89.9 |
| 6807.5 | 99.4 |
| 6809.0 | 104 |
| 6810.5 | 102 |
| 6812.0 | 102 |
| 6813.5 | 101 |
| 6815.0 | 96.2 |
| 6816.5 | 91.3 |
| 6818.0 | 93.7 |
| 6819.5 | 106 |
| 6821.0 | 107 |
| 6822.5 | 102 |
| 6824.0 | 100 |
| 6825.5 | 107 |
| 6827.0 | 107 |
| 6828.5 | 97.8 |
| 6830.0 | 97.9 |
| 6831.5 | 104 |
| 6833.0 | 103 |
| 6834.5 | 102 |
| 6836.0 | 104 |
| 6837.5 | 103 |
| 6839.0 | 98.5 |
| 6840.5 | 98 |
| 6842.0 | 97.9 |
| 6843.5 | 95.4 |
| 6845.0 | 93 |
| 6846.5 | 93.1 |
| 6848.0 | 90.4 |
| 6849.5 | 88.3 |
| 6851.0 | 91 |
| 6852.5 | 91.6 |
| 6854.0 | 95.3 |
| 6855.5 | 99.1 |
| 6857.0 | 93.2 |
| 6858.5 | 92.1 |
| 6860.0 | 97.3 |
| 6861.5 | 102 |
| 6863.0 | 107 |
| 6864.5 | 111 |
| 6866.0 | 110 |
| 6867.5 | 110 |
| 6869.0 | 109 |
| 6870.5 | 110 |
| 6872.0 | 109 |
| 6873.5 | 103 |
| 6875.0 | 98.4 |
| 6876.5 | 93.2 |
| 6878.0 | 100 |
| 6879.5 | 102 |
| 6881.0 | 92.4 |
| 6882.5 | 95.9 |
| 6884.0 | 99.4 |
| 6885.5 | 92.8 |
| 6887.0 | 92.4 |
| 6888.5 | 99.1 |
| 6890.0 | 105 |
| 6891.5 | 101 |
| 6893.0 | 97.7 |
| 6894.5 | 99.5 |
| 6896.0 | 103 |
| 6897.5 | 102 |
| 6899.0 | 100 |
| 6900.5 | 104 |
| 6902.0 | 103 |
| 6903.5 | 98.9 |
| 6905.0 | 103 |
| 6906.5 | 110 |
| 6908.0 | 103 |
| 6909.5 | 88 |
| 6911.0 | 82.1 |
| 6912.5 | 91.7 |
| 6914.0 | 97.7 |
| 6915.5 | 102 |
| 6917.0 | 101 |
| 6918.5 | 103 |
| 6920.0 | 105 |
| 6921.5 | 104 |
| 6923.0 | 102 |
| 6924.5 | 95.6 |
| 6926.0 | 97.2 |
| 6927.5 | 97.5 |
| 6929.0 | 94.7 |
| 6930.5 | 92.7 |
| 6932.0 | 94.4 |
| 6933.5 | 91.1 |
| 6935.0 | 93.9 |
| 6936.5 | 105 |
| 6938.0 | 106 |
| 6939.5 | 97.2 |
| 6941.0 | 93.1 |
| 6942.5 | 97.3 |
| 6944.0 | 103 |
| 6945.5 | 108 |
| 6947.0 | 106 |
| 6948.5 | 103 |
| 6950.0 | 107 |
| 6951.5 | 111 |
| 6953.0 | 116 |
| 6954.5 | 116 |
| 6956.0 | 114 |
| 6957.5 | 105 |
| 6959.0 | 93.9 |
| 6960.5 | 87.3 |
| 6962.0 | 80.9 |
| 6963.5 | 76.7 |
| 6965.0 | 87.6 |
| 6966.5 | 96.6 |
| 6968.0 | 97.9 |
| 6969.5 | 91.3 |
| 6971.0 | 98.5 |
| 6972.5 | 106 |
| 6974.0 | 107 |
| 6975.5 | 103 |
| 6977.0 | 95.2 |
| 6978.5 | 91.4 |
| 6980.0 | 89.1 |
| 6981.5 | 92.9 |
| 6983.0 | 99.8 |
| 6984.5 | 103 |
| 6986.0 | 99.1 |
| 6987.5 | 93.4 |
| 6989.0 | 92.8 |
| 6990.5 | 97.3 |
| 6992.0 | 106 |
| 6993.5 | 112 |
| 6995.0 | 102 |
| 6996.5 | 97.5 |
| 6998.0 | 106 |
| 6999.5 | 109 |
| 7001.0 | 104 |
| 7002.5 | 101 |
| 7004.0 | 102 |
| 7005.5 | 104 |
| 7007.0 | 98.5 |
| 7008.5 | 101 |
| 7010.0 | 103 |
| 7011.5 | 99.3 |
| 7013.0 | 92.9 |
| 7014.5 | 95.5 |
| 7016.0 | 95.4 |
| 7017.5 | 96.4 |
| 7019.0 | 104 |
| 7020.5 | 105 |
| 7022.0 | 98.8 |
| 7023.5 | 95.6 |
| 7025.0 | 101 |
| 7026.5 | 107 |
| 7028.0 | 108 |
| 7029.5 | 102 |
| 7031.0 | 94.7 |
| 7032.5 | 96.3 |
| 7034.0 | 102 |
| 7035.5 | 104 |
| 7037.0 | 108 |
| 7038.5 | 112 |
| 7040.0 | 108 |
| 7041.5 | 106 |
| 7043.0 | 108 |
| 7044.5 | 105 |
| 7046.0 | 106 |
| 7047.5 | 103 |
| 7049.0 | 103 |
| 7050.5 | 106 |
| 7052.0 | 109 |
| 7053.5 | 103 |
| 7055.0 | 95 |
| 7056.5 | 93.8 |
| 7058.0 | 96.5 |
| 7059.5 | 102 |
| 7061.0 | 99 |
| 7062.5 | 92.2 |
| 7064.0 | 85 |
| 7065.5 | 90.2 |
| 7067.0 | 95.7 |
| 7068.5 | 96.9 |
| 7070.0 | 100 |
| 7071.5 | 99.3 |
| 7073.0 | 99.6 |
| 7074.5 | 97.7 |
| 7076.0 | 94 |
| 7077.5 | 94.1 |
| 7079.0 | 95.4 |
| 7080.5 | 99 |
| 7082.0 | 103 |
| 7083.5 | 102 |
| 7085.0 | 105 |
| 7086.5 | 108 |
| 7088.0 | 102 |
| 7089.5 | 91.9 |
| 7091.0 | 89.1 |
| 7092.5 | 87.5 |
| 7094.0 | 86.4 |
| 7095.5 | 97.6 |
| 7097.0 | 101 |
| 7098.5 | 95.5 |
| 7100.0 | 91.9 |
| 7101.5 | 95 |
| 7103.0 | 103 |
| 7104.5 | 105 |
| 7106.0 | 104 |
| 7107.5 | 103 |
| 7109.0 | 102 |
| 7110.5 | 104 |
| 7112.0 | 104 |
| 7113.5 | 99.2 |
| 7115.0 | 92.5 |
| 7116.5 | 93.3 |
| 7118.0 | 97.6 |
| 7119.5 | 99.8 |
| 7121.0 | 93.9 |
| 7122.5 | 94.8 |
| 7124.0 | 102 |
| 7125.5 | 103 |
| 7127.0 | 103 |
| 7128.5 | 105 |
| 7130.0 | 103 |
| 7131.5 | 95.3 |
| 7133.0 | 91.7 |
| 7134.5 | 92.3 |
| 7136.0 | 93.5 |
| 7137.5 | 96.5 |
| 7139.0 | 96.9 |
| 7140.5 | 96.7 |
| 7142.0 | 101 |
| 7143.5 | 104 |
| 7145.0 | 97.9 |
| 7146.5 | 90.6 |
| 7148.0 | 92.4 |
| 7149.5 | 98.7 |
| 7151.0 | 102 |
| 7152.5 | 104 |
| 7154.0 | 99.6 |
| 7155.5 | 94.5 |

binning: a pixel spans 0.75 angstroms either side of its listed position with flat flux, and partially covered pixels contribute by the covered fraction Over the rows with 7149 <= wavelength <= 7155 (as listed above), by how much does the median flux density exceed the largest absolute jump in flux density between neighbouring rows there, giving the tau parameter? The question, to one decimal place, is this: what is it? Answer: 96.4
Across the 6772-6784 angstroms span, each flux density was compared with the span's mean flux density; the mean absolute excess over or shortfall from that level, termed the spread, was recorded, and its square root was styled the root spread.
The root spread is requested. 2.4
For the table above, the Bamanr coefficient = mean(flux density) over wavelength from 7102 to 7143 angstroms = 99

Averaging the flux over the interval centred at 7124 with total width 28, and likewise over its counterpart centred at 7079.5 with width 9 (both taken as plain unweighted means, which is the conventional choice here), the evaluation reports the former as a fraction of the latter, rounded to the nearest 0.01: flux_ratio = 1.00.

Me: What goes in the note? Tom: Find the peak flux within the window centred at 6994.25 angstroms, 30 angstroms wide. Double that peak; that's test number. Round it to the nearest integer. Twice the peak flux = 224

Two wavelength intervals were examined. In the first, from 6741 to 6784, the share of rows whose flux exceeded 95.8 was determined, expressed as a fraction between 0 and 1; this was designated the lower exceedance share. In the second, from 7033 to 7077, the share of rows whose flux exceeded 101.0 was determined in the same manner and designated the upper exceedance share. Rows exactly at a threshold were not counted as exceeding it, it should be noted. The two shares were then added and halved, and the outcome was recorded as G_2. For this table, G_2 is 0.64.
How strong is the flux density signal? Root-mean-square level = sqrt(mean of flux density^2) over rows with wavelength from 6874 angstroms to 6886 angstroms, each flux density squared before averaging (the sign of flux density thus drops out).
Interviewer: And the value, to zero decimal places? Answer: 97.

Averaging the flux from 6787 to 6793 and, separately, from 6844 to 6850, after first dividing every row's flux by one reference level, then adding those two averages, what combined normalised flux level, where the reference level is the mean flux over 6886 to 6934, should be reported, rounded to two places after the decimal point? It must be 2.01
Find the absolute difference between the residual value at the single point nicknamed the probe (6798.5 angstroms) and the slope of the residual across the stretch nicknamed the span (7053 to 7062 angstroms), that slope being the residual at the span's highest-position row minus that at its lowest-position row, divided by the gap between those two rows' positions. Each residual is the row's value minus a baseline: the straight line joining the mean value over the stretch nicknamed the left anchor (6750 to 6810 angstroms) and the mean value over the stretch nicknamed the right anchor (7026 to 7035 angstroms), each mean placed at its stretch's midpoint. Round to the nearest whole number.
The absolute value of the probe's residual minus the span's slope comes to 6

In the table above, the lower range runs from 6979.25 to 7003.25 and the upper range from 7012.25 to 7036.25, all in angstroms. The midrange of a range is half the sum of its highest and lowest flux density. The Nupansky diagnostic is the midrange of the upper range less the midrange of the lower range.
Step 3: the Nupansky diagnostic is 0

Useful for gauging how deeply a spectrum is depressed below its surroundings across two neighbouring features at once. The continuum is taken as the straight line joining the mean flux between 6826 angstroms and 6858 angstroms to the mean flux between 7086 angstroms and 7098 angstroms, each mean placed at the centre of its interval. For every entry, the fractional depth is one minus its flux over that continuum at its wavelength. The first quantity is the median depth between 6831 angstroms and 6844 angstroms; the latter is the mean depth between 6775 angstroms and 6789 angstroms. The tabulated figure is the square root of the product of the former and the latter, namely 0.041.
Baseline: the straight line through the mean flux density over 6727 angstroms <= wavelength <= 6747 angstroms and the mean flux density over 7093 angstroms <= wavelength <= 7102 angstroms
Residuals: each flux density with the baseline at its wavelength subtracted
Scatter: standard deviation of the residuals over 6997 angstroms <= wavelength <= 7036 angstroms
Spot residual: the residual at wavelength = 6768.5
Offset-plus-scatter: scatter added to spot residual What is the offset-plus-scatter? 1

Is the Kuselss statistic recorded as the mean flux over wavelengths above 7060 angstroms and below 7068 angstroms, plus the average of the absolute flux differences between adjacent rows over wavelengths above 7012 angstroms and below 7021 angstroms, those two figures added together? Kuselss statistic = 95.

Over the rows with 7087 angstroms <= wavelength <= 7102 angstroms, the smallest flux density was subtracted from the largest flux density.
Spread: 15.6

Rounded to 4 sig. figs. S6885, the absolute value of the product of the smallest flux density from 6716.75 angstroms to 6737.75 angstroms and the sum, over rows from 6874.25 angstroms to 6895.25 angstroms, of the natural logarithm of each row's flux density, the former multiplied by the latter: 5953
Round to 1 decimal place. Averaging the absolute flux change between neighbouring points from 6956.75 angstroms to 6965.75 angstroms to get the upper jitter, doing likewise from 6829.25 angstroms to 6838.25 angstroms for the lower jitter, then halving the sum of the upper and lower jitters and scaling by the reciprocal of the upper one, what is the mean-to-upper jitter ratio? 0.6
